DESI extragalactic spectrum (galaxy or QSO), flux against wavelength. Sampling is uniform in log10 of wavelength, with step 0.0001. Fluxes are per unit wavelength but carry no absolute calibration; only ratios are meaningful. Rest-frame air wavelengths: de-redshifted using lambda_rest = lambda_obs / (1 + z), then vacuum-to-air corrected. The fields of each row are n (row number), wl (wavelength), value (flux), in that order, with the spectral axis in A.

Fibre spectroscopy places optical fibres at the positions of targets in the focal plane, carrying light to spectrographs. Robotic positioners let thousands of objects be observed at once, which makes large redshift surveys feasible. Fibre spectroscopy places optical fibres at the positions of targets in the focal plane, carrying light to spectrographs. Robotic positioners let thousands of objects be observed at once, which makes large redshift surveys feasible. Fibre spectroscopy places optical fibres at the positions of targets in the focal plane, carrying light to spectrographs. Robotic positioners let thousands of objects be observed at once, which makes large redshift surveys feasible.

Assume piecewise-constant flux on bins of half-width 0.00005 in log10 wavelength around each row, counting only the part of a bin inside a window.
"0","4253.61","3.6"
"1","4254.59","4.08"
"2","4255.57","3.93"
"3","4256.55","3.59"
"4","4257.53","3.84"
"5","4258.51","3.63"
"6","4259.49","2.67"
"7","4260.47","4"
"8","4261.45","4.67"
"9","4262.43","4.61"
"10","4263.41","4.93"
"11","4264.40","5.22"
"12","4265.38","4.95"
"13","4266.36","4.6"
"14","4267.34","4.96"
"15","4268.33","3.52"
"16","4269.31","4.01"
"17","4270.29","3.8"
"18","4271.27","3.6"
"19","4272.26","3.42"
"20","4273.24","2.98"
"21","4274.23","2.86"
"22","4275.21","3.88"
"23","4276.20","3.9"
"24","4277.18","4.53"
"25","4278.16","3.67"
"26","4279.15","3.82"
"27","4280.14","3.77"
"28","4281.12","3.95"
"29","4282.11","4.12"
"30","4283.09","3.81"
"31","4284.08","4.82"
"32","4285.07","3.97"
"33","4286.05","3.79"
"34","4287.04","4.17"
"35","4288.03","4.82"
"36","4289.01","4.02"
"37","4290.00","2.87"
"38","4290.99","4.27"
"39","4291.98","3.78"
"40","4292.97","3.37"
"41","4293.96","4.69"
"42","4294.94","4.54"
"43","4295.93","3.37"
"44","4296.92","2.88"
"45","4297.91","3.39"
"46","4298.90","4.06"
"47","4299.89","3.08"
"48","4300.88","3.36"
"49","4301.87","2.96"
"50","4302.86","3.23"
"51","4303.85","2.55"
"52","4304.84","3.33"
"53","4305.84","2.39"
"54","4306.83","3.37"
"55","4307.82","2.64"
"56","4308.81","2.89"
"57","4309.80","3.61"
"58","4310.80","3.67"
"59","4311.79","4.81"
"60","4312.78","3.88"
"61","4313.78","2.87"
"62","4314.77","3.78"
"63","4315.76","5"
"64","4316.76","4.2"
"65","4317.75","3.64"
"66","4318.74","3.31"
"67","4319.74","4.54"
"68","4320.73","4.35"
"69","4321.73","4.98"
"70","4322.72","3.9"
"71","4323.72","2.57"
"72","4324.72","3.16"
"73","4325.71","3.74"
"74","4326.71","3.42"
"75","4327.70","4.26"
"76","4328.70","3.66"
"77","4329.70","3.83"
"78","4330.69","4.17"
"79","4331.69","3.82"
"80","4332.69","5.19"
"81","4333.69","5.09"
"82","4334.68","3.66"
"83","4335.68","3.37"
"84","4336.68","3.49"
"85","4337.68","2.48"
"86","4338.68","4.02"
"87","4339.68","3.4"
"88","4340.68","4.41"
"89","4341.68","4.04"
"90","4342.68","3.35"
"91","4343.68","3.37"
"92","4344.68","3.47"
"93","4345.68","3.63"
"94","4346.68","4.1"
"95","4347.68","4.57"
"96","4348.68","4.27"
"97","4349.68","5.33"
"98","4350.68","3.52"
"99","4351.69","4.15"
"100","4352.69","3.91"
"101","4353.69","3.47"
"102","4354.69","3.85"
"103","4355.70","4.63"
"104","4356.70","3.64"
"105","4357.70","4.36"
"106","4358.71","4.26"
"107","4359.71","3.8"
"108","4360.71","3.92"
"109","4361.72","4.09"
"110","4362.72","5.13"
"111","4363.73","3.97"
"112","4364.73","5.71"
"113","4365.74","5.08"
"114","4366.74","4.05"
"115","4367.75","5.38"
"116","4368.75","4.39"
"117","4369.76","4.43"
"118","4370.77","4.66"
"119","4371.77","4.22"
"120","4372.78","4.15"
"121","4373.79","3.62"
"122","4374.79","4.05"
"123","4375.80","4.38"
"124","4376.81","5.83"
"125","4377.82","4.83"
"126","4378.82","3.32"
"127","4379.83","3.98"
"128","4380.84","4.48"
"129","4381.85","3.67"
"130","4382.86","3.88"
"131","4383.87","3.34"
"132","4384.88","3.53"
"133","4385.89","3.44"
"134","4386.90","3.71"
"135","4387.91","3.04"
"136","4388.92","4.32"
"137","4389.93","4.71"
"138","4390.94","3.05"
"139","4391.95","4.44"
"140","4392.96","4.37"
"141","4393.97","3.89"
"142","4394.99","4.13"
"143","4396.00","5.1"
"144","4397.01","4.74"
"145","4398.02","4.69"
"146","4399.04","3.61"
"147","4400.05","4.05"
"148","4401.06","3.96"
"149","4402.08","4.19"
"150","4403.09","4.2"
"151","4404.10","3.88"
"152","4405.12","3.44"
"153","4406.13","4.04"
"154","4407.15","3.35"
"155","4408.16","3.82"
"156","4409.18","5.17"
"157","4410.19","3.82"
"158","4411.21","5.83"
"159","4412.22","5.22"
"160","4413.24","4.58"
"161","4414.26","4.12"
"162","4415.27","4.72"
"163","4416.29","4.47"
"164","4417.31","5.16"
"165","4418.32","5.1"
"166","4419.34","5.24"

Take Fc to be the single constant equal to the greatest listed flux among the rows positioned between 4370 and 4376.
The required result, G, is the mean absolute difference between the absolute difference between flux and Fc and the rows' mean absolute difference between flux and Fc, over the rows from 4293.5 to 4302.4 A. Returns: 0.55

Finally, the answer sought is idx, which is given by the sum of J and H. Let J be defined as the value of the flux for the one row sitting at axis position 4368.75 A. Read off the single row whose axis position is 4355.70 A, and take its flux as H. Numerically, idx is 9.0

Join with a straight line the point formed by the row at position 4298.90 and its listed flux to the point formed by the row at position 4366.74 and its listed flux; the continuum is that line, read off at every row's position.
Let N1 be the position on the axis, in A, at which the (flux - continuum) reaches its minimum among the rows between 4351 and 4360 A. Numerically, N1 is 4353.69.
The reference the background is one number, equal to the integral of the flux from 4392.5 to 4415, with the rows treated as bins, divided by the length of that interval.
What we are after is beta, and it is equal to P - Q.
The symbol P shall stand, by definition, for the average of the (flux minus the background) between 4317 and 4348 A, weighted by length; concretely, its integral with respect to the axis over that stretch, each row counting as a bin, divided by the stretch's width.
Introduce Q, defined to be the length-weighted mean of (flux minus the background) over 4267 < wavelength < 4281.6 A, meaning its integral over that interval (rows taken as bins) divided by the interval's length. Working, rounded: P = -0.45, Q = -0.52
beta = 0.07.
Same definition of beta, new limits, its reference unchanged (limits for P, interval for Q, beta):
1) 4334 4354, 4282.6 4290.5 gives -0.22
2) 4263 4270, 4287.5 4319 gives 0.99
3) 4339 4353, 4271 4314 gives 0.33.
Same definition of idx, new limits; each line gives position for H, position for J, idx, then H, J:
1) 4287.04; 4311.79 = 9.0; 4.17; 4.81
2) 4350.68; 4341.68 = 7.6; 3.52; 4.04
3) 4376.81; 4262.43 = 10.4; 5.83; 4.61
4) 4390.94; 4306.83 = 6.4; 3.05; 3.37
